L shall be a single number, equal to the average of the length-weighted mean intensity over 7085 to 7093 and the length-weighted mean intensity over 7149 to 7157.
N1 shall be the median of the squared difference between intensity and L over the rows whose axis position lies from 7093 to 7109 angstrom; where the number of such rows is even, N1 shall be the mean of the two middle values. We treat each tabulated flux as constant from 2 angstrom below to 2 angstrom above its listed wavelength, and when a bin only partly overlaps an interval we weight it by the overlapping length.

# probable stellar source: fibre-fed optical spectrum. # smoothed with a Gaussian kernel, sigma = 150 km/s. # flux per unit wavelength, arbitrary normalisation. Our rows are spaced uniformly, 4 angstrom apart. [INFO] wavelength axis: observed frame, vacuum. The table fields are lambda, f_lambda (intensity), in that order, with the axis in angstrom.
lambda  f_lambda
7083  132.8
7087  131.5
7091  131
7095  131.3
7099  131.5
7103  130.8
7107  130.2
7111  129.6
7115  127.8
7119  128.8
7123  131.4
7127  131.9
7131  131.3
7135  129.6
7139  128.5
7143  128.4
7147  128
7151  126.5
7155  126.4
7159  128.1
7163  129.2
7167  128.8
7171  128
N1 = 4.9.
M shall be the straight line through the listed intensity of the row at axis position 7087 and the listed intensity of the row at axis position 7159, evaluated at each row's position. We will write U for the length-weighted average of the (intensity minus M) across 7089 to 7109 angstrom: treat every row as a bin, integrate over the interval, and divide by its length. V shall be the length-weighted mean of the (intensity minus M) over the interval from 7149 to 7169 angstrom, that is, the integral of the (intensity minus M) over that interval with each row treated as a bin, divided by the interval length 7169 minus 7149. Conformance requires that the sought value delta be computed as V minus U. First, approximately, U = 0.0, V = -0.30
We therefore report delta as -0.3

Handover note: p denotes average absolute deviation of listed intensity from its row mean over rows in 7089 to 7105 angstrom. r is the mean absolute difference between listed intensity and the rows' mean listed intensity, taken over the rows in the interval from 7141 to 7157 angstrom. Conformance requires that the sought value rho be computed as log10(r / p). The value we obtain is 0.5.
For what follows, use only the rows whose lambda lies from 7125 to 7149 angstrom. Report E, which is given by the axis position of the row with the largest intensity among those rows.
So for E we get 7127 angstrom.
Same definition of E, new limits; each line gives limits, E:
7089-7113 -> 7099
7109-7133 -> 7127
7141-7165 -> 7163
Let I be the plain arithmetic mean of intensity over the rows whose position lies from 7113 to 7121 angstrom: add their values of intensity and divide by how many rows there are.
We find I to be 128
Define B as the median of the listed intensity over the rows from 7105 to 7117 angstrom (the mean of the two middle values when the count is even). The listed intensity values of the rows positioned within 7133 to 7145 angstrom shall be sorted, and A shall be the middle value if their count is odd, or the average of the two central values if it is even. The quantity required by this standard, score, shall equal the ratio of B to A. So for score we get 1.01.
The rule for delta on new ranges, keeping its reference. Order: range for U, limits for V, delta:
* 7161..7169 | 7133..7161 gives -1.9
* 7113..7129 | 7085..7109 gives -0.1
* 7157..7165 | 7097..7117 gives -1.2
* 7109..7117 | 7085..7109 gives 1.6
